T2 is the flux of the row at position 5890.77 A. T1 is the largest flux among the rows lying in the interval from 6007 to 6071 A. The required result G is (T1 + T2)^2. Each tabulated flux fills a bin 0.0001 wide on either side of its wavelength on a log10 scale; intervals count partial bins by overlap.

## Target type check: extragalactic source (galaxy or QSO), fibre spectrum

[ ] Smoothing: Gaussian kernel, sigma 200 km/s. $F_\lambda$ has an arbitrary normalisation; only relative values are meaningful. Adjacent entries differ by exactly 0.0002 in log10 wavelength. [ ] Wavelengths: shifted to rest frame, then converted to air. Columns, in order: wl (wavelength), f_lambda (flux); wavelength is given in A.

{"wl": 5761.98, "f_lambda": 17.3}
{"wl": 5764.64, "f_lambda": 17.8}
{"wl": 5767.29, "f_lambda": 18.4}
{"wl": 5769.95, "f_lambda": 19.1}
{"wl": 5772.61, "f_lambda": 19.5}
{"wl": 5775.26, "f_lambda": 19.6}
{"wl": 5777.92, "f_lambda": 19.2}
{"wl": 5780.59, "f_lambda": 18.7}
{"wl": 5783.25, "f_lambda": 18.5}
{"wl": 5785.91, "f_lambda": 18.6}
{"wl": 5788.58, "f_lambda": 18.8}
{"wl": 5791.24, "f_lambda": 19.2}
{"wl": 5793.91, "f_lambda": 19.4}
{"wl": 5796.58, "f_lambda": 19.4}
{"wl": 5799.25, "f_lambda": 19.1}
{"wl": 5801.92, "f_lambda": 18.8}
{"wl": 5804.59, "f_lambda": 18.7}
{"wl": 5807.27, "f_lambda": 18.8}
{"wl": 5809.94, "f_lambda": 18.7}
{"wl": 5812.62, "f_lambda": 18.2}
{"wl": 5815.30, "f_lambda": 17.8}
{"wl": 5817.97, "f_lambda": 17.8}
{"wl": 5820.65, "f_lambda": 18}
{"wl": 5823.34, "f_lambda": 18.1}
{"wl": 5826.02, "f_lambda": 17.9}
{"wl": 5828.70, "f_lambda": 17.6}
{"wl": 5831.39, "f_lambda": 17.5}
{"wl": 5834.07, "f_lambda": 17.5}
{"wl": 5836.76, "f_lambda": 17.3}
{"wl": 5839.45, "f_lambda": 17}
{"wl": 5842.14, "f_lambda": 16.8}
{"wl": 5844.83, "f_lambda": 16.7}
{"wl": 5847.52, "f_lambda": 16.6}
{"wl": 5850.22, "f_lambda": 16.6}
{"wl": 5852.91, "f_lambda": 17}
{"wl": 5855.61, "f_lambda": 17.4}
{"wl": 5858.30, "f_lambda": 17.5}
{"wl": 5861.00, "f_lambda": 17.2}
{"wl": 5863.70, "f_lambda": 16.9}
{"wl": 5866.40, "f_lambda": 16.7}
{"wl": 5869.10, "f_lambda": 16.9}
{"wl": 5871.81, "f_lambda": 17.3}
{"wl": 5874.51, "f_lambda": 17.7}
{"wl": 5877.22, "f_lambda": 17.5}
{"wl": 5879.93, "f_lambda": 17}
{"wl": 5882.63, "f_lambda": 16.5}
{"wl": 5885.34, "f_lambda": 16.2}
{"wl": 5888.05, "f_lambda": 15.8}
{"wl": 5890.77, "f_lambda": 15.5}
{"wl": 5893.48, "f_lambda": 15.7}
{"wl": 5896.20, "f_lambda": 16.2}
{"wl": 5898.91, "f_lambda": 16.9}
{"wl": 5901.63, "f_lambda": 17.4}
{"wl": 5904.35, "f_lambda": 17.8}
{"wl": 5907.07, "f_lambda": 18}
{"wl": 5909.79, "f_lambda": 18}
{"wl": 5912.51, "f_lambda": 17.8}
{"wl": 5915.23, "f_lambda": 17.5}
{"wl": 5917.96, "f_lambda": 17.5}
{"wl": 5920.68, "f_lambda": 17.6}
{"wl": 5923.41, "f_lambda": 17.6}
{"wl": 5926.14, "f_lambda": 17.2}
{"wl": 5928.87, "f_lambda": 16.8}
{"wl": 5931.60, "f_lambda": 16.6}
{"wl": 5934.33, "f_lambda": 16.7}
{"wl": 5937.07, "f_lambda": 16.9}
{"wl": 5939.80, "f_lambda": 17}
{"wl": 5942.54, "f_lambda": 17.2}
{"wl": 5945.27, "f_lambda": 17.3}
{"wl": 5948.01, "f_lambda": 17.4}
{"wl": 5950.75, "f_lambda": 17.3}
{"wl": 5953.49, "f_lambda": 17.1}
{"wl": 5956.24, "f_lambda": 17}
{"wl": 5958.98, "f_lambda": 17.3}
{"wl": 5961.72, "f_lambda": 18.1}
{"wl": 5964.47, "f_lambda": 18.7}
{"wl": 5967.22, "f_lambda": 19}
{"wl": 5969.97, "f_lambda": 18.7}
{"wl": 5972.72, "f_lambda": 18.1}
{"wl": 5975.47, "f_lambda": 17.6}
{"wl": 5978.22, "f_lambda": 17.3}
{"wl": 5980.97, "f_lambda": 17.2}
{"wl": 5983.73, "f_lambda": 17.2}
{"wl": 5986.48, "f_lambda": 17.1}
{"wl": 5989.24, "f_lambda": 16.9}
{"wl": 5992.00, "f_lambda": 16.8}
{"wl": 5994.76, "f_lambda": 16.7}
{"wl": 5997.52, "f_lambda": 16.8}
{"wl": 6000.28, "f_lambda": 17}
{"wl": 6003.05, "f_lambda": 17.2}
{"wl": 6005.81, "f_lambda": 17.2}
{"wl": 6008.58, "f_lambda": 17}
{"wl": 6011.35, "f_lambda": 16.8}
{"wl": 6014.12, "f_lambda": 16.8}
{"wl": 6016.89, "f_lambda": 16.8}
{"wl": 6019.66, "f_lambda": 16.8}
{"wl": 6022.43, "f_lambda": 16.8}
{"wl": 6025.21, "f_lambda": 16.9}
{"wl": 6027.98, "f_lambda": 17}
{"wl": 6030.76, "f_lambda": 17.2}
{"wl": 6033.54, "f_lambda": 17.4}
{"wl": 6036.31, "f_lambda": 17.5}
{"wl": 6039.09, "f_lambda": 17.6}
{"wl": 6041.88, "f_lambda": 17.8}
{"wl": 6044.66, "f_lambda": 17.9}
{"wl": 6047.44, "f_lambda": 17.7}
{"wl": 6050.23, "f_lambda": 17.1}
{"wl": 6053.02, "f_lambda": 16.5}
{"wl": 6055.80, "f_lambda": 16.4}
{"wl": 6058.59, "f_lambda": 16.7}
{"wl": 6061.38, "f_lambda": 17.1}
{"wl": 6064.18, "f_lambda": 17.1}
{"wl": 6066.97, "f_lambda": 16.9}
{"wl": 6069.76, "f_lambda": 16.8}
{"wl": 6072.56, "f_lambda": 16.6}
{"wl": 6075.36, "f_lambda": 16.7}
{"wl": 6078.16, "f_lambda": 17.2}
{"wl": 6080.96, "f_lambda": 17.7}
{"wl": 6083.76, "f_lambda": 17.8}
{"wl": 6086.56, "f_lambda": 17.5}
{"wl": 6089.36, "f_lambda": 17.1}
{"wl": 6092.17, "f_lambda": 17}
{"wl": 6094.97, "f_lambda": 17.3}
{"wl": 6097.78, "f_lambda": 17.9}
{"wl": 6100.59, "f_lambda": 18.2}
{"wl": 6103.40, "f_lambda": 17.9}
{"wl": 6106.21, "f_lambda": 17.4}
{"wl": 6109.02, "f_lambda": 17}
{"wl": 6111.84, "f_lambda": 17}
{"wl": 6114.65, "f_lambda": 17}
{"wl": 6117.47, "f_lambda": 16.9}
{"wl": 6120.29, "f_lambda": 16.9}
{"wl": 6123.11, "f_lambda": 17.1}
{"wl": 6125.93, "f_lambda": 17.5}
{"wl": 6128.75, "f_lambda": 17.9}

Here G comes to 1116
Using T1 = 17.9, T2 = 15.5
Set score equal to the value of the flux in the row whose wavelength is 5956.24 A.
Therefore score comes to 17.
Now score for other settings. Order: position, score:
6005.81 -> 17.2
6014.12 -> 16.8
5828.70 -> 17.6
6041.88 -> 17.8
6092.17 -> 17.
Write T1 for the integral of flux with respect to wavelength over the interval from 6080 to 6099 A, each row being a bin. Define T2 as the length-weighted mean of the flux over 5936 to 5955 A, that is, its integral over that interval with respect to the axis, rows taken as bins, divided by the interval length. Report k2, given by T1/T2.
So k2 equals 19.3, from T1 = 332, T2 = 17.17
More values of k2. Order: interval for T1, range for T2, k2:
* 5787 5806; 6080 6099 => 20.7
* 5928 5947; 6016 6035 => 18.9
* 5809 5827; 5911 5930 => 18.6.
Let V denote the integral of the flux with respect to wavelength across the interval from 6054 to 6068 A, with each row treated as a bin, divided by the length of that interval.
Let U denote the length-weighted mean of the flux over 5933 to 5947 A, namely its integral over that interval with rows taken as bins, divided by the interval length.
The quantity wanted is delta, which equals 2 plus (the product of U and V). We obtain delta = 289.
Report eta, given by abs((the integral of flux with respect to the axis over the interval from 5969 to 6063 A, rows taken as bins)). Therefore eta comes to 1613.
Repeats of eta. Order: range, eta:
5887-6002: 1984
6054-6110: 964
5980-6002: 373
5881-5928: 800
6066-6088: 377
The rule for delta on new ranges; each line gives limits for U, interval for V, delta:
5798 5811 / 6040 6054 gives 330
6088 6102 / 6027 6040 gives 306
